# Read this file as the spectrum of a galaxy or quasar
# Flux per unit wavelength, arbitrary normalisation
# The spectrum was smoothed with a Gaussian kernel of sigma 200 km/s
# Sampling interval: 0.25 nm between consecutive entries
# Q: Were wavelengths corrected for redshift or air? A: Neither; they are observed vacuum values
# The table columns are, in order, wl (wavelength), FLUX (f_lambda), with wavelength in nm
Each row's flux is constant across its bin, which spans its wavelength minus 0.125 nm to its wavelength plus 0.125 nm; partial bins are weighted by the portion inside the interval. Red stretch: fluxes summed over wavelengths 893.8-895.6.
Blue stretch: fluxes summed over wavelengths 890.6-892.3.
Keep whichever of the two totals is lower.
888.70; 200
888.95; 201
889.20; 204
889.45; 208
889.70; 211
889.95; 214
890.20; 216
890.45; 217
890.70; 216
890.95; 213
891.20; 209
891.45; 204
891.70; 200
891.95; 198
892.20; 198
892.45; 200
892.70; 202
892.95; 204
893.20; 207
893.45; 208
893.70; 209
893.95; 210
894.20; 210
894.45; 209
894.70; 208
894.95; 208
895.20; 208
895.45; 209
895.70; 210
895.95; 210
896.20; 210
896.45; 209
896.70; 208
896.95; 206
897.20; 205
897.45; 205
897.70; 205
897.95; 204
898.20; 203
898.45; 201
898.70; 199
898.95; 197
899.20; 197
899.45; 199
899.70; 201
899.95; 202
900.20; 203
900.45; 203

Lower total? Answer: 1438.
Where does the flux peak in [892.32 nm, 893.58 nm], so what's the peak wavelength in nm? 893.45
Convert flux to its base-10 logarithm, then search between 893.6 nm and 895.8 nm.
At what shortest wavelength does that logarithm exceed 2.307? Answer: 893.70 nm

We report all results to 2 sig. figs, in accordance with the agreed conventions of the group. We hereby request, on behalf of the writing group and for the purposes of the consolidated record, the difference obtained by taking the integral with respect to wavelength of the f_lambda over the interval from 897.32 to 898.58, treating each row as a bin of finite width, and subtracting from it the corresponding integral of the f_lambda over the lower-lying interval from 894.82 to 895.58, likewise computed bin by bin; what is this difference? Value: 98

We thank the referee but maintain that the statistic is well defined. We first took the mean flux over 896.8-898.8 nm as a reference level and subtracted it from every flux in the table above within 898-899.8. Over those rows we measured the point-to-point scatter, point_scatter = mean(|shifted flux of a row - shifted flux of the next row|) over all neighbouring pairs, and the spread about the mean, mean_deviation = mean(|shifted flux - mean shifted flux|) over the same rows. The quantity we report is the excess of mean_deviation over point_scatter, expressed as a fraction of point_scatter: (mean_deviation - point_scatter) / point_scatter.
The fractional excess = 0.08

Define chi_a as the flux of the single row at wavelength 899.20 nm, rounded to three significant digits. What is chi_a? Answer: 197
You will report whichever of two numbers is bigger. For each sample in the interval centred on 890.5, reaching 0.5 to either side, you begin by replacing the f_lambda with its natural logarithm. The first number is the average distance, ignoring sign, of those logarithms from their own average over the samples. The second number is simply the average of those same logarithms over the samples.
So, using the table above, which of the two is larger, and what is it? 5.373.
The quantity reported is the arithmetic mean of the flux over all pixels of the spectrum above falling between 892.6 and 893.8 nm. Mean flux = 206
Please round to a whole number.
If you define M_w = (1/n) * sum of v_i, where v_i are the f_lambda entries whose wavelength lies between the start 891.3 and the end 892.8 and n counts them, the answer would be 200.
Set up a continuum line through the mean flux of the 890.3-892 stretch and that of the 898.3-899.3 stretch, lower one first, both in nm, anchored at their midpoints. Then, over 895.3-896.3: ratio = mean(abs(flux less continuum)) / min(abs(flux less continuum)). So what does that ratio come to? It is 1.2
